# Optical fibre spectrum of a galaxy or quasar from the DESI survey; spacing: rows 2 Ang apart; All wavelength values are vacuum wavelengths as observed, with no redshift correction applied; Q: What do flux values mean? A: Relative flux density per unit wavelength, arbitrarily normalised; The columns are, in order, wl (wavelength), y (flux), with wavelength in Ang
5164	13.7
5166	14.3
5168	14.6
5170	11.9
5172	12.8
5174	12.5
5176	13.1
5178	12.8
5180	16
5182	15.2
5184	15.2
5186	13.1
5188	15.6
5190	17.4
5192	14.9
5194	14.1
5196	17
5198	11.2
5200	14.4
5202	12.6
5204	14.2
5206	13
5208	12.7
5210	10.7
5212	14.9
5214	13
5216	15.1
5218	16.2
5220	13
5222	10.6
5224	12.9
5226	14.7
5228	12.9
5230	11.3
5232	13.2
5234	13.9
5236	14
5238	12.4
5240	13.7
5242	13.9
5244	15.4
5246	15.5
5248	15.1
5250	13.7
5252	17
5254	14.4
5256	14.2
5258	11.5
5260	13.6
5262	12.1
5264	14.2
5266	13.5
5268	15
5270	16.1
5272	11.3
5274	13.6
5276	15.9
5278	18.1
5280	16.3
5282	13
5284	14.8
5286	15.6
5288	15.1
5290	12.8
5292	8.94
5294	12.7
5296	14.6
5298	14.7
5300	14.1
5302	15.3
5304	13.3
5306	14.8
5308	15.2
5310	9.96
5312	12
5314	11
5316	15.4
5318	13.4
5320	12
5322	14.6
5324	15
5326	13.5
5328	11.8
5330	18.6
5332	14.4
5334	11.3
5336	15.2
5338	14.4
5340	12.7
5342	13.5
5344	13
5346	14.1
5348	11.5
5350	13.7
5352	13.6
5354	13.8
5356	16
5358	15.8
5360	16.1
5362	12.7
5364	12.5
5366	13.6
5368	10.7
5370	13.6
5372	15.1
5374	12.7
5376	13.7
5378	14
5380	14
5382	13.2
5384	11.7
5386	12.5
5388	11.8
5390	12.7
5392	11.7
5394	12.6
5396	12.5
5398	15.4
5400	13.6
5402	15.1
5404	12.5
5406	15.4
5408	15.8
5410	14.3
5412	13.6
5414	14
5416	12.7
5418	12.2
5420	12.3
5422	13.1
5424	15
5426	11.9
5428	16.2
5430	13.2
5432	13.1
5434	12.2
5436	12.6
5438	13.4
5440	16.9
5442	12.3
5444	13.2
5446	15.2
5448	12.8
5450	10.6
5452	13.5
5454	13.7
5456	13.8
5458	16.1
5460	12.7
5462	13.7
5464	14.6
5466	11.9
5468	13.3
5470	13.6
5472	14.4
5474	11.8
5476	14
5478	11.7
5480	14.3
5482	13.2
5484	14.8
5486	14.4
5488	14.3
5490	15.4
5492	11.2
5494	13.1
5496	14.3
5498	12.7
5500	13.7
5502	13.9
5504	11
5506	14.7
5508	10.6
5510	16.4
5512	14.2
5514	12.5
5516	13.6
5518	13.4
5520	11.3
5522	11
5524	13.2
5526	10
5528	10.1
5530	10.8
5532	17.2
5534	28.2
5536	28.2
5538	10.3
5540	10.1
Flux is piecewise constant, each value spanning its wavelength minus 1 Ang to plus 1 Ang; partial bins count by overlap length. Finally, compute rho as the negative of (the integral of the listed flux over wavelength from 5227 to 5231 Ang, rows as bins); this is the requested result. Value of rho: -48.4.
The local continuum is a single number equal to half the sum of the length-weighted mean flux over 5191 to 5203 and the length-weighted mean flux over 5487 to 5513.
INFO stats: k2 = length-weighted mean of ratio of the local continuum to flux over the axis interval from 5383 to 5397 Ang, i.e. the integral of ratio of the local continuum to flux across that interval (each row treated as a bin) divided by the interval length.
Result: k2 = 1.13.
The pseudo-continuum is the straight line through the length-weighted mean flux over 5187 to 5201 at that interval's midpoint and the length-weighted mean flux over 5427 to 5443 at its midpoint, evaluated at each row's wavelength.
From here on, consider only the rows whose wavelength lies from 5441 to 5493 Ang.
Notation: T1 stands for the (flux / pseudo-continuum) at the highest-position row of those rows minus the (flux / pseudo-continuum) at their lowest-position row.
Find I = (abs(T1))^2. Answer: 0.004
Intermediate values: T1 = -0.07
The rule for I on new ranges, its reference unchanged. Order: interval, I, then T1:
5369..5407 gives 0.020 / 0.14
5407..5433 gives 0.035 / -0.19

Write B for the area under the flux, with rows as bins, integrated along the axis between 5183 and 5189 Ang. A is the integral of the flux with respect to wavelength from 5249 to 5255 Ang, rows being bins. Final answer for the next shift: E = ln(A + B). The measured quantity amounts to 5.18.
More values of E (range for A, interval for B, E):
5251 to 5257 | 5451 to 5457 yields 5.15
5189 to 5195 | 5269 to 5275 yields 5.16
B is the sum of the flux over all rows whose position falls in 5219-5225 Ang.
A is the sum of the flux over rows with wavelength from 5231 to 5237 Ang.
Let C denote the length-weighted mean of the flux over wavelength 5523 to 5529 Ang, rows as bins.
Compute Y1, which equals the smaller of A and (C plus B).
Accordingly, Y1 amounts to 41.1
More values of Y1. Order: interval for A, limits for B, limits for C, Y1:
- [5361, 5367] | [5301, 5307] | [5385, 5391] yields 38.8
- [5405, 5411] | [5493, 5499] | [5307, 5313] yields 45.5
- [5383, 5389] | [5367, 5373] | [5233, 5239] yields 36.0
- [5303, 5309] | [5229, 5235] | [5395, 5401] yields 43.3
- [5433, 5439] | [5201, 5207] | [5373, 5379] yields 38.2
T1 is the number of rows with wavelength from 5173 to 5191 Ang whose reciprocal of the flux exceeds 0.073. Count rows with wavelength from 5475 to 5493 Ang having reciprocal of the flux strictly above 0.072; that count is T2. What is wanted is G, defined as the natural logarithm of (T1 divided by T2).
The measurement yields 0.29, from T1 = 4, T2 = 3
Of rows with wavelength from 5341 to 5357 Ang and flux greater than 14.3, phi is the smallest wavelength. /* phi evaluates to 5356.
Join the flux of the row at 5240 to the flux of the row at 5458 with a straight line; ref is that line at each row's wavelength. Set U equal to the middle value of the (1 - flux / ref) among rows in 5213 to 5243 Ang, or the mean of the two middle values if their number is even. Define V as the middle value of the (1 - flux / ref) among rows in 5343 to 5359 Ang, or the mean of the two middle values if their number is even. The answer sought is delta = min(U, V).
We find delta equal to 0.030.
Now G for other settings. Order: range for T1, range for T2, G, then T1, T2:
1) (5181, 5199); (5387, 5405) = -1.25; 2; 7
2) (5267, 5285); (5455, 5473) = -0.69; 3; 6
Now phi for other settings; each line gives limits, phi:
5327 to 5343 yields 5330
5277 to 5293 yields 5278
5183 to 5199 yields 5184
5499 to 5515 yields 5506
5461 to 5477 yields 5464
